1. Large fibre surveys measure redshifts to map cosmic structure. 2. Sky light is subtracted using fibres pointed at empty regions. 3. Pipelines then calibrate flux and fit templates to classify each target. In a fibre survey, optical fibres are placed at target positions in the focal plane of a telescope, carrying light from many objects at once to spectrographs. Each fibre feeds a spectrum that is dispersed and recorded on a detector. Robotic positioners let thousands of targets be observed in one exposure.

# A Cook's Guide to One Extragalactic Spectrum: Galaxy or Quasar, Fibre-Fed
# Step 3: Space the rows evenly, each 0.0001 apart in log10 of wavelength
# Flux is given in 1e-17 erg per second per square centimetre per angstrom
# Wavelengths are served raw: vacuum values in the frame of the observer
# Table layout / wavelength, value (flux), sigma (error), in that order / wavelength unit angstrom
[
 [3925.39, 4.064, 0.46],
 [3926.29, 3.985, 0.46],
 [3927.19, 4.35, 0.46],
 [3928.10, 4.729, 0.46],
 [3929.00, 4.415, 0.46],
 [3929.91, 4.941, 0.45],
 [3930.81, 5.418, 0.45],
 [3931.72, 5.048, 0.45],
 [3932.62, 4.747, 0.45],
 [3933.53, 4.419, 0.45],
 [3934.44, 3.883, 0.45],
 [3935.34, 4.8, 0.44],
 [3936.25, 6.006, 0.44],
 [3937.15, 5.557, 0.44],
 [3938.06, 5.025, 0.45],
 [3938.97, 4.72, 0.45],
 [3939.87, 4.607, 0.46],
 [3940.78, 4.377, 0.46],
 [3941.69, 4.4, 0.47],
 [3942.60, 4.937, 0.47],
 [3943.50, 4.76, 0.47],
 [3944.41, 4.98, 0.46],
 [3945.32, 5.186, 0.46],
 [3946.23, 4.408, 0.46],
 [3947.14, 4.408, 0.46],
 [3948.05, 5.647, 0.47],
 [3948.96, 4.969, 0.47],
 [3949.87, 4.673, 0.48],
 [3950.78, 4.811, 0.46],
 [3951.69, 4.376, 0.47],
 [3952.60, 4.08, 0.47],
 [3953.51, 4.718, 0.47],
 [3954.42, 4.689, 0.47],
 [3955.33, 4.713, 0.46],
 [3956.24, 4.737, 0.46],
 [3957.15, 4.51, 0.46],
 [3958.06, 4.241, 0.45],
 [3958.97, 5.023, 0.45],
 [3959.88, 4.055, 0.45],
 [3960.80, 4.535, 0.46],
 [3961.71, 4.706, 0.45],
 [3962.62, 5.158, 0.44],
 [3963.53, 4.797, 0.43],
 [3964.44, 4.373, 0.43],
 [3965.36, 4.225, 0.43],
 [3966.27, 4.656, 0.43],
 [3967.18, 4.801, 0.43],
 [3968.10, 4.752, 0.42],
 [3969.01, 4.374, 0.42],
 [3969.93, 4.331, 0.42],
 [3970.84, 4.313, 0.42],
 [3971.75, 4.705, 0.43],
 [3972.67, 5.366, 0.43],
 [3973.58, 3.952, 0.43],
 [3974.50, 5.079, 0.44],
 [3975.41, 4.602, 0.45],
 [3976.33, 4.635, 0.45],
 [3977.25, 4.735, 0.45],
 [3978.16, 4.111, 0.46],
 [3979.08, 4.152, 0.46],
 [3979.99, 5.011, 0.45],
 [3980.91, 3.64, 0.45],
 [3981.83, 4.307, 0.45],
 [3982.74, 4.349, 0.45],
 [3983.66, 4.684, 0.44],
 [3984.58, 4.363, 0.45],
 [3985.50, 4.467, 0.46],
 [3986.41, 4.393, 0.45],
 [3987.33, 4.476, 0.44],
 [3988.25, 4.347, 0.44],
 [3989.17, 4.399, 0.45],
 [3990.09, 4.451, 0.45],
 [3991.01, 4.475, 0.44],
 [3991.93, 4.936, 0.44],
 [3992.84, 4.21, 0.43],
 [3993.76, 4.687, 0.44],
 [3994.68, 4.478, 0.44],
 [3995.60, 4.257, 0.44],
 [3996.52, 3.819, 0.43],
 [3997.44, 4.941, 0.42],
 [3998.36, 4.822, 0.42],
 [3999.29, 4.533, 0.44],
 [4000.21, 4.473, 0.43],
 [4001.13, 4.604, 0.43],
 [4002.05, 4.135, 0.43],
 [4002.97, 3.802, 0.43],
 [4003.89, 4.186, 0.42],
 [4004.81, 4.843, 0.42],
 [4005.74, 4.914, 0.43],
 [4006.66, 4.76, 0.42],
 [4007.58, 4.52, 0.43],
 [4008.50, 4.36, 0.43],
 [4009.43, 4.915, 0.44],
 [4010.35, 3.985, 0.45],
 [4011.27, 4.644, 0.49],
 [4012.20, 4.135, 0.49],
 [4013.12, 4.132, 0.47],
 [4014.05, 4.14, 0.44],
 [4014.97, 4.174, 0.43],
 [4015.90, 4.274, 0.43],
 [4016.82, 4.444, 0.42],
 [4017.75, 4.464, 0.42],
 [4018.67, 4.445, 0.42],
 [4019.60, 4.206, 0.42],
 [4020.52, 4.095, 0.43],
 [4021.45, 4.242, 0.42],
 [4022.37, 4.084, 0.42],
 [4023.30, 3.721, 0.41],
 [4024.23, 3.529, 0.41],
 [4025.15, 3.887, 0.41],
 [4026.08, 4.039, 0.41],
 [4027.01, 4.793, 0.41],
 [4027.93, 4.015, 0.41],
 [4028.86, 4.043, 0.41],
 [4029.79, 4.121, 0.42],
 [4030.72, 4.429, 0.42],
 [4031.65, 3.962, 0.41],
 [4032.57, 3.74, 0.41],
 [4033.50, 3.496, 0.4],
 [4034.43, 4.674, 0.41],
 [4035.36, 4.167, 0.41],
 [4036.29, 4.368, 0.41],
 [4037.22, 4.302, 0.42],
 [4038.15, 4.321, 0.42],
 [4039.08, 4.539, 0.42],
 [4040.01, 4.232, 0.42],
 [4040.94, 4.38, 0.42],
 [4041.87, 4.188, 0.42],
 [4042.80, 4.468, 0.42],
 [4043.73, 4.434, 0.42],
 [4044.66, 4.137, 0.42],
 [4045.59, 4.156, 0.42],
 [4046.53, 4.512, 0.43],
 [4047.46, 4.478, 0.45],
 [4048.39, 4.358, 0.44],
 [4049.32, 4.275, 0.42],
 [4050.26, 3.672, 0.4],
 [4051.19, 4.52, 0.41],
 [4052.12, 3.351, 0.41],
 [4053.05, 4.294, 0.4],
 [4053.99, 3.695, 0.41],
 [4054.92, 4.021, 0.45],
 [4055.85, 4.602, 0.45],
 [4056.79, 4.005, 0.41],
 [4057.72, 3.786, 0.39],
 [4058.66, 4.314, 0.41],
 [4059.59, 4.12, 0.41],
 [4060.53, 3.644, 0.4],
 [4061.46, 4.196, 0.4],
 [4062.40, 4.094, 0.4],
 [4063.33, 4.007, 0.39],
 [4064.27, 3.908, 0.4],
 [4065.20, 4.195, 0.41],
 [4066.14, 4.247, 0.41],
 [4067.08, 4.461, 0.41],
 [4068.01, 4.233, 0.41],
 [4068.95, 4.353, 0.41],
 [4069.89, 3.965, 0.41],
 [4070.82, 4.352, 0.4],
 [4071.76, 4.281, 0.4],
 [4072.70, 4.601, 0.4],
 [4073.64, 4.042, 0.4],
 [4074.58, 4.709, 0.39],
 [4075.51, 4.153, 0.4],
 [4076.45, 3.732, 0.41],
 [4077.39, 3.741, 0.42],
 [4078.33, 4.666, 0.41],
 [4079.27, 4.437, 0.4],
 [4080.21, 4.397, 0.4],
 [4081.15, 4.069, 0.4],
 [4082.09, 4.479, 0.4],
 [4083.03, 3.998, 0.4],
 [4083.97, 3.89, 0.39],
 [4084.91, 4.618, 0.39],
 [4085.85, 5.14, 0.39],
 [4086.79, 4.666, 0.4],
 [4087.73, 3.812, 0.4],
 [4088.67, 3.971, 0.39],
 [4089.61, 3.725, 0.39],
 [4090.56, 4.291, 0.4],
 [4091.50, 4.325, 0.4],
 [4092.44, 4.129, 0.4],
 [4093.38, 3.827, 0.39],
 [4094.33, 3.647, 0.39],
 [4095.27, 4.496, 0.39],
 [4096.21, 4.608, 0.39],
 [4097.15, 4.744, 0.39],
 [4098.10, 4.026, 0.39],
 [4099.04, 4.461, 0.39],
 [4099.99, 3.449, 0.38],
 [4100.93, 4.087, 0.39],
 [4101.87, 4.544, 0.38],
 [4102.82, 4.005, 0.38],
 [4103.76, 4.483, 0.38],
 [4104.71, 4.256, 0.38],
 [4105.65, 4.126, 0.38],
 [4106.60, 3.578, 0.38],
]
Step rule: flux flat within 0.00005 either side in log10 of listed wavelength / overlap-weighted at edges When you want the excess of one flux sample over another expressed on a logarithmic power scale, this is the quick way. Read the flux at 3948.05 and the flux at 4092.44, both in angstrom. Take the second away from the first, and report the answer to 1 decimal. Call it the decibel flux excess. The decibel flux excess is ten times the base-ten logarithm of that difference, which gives 1.8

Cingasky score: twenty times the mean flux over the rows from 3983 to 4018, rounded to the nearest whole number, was 89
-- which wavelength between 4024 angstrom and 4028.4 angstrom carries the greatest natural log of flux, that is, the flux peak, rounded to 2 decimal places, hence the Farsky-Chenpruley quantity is 4027.01 angstrom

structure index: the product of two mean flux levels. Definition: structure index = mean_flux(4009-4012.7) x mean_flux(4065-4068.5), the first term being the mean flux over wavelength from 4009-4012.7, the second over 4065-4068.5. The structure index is 18.9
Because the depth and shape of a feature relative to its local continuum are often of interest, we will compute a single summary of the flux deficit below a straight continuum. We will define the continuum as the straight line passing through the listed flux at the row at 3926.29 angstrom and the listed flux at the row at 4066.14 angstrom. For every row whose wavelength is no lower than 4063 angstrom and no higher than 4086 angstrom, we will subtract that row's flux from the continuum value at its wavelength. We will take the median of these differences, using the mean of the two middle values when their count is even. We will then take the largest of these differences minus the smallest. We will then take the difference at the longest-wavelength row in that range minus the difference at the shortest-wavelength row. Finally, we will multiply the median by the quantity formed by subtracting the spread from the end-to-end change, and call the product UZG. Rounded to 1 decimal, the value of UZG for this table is 0.0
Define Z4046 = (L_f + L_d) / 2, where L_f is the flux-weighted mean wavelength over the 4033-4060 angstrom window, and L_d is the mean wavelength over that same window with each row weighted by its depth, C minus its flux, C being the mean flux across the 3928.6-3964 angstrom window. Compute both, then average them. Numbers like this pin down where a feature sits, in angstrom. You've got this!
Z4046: 4047.0 angstrom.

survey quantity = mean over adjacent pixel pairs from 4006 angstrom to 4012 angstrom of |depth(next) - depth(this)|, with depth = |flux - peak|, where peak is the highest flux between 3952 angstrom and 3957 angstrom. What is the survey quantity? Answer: 0.357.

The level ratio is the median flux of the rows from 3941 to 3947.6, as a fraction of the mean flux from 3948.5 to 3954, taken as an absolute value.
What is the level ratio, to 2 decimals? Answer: 1.03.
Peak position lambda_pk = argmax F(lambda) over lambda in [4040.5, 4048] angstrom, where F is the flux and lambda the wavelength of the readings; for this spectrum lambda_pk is 4046.53 angstrom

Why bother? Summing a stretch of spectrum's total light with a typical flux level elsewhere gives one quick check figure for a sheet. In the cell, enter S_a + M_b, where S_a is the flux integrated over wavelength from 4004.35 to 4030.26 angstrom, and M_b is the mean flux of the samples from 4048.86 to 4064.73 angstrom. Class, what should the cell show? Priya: 115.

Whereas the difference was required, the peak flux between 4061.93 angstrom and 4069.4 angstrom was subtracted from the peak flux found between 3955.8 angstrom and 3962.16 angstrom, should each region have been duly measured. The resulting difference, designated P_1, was 0.6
